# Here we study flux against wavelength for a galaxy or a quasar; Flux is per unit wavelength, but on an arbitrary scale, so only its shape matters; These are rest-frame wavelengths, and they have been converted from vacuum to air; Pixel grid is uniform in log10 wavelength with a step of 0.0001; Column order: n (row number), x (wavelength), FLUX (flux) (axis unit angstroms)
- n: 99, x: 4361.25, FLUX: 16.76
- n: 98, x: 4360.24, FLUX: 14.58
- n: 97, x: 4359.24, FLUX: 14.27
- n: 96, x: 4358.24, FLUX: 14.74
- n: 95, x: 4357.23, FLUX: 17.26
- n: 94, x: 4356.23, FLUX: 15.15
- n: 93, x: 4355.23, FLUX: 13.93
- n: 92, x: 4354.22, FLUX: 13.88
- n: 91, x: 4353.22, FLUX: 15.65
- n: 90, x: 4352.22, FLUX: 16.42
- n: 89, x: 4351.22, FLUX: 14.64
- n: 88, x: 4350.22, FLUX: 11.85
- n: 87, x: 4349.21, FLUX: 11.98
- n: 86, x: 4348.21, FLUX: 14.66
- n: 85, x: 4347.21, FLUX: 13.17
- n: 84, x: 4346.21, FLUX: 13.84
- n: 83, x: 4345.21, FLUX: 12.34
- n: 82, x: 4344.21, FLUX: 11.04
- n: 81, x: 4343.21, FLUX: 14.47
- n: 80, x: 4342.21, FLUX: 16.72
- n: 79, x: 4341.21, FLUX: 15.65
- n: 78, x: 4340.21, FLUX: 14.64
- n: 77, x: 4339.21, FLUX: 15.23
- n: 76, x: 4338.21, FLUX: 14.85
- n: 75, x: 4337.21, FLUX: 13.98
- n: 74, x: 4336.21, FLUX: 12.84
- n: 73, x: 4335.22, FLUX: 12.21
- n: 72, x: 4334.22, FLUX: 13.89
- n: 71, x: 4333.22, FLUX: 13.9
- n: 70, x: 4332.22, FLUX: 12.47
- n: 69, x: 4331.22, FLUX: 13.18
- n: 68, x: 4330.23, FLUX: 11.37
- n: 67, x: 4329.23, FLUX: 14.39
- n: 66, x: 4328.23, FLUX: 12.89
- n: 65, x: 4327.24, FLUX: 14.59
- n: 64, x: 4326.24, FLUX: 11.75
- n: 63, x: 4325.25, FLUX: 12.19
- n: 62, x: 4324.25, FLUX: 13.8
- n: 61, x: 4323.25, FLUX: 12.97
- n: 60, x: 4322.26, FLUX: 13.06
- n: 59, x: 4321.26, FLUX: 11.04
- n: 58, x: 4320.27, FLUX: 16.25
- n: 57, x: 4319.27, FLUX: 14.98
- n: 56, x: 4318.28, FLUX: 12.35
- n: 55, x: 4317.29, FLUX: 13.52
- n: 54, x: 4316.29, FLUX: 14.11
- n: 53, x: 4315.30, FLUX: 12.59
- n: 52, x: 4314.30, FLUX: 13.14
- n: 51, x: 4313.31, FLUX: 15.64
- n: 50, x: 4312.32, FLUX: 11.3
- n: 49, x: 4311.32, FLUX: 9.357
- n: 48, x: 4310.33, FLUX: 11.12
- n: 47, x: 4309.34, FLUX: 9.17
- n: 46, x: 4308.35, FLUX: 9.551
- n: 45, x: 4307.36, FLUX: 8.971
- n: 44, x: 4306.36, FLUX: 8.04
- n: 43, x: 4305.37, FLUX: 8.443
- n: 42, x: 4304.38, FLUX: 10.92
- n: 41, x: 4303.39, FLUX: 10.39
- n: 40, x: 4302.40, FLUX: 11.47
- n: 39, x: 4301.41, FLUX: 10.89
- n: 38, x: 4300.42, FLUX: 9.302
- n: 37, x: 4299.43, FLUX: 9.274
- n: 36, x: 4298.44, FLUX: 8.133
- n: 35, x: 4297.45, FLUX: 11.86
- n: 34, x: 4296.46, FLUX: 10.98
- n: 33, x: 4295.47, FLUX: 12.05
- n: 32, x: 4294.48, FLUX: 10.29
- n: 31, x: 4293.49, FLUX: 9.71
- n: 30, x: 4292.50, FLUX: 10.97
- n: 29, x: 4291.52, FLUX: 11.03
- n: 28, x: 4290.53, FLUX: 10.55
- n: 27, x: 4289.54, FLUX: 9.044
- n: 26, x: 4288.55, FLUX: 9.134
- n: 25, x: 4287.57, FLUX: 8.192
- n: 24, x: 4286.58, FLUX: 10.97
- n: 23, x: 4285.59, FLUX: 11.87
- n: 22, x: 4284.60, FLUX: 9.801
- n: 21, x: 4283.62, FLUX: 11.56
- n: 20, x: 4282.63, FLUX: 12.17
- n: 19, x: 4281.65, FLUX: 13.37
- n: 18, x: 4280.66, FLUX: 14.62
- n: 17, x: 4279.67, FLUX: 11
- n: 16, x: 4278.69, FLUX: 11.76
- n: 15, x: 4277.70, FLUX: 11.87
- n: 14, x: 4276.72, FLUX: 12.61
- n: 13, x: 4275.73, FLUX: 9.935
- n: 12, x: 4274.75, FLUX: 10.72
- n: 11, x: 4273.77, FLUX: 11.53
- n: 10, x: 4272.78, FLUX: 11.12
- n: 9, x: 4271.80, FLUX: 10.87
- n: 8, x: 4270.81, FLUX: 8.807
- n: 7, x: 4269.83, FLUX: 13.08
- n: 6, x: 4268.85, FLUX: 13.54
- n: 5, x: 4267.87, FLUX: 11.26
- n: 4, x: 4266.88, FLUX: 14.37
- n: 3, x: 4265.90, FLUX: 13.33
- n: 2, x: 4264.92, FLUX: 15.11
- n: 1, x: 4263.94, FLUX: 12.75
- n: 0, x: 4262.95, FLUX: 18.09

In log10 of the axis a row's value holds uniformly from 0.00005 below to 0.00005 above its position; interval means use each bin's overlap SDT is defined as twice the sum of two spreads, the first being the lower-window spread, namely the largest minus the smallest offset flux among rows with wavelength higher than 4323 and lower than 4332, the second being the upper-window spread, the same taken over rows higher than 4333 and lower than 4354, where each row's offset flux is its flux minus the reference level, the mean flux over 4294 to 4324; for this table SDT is 17.8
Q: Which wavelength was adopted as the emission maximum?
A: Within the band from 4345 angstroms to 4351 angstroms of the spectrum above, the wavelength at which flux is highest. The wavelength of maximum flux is 4348.21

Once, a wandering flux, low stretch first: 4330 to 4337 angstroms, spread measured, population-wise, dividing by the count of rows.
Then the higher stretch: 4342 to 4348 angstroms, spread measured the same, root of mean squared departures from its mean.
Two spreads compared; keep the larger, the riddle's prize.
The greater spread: 1.8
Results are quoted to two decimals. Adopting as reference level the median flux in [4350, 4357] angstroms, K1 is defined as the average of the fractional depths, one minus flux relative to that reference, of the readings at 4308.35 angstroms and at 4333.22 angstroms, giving 0.20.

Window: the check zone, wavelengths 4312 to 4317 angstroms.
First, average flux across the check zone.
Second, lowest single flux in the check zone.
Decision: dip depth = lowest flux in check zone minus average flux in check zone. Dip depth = -2.1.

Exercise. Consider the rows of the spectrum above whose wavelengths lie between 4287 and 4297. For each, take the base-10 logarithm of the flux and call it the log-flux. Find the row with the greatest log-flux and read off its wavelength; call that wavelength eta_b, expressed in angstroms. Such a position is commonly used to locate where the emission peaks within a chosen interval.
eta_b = 4295.47 angstroms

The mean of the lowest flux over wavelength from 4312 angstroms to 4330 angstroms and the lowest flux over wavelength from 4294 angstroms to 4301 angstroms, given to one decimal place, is 9.6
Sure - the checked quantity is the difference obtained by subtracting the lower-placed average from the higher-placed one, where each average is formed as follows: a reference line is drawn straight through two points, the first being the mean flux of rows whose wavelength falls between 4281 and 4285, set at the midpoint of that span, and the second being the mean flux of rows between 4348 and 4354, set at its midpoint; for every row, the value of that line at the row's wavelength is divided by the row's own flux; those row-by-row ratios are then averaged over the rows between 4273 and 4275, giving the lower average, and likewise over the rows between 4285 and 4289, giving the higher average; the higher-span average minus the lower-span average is 0.18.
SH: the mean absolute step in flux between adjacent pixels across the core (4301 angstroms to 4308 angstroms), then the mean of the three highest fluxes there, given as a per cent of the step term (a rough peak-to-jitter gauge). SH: 1109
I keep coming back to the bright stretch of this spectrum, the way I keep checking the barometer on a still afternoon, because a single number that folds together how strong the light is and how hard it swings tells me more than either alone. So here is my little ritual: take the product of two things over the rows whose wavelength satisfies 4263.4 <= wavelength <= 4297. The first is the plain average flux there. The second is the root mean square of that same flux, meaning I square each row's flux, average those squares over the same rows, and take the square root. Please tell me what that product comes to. 133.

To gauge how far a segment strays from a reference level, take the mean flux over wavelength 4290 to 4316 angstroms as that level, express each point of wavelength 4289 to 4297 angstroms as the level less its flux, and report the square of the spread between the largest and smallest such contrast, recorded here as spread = 9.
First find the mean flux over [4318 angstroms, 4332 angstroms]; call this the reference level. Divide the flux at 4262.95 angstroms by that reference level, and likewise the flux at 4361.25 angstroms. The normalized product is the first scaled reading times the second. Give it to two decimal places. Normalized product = 1.74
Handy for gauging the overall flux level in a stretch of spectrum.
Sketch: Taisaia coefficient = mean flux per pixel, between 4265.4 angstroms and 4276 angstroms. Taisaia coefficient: 11.7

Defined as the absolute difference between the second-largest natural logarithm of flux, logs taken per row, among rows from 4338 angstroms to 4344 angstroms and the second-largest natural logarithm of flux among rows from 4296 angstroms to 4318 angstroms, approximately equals 0.10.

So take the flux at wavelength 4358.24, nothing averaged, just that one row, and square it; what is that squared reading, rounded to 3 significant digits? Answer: 217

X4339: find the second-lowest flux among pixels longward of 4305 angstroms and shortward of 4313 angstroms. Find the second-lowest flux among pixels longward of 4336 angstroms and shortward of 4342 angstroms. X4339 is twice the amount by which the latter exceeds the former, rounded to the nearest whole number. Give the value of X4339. 11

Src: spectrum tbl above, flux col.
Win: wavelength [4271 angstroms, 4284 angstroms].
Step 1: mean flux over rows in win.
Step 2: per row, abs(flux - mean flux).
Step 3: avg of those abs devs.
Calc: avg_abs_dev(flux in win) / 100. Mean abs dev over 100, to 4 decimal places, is 0.0088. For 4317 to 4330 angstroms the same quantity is 0.0113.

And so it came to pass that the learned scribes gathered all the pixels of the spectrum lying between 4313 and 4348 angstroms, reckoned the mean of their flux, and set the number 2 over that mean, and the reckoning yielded 0.147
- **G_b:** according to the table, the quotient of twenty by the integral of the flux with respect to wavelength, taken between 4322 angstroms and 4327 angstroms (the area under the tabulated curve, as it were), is 0.31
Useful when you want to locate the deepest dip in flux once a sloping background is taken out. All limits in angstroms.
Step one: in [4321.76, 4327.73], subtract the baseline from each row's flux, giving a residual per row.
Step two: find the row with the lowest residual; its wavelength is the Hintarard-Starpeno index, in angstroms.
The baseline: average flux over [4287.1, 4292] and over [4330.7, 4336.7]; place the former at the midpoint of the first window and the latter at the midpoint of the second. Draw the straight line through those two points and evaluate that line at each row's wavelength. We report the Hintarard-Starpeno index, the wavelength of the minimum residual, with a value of 4326.24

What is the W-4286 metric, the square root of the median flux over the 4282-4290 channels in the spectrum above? 3.22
